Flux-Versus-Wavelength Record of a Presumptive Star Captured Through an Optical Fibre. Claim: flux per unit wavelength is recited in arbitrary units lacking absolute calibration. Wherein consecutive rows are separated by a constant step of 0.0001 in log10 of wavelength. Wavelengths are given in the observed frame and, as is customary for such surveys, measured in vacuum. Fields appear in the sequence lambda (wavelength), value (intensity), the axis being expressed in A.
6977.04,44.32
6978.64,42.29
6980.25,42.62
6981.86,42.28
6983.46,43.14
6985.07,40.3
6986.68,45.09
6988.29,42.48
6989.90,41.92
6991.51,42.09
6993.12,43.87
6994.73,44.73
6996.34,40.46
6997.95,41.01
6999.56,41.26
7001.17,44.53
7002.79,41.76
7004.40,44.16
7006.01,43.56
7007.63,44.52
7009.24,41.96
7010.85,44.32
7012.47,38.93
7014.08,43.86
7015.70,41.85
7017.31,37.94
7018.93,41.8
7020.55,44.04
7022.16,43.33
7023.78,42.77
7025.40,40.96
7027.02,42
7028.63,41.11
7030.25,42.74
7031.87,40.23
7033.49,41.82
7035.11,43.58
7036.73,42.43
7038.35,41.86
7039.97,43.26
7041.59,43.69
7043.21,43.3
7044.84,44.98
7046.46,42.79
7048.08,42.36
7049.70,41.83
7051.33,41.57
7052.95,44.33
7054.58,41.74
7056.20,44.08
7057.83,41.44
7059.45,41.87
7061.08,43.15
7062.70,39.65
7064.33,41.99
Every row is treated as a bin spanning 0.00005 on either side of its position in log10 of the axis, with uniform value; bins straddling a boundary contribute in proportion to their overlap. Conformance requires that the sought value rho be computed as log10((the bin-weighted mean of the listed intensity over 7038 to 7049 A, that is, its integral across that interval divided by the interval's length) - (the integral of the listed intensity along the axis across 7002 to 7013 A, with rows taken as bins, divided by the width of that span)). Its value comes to -0.4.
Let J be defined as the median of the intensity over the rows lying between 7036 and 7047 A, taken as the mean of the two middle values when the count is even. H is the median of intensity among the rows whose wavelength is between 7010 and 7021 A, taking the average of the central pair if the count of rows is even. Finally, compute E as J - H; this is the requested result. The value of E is 1.41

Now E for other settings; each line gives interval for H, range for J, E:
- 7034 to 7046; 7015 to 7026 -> -1.45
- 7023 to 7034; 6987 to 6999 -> 0.27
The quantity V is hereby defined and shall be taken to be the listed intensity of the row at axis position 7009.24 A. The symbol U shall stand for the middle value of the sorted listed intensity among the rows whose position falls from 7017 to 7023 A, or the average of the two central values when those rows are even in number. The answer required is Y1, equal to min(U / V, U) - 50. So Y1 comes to -48.99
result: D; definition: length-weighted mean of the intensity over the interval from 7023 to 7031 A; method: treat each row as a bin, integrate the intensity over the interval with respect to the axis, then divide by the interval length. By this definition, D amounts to 41.9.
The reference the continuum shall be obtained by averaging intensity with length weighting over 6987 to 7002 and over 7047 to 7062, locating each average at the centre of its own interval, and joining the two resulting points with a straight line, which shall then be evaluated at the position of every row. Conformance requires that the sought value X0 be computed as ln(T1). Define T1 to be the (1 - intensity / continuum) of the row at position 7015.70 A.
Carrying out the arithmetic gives -4.1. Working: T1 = 0.016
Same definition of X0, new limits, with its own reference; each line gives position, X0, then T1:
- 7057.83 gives -3.7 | 0.024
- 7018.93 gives -4.1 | 0.017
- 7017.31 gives -2.2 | 0.108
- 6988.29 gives -6.2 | 0.002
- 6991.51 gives -4.5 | 0.011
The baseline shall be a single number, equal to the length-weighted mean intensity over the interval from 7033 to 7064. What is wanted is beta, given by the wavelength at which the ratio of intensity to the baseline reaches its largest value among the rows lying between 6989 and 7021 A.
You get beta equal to 6994.73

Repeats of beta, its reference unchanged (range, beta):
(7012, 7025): 7020.55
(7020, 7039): 7020.55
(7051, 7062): 7052.95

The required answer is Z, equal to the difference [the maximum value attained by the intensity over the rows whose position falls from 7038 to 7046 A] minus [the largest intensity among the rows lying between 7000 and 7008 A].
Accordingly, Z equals 0.45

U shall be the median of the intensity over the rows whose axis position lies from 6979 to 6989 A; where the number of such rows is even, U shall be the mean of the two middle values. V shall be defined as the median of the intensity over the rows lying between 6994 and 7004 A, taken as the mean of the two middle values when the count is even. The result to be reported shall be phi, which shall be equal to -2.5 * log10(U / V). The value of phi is -0.027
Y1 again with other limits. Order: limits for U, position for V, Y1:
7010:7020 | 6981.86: -49.01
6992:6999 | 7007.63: -49.05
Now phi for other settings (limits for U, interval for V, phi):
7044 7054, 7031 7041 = -0.011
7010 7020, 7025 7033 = -0.019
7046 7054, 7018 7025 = 0.018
